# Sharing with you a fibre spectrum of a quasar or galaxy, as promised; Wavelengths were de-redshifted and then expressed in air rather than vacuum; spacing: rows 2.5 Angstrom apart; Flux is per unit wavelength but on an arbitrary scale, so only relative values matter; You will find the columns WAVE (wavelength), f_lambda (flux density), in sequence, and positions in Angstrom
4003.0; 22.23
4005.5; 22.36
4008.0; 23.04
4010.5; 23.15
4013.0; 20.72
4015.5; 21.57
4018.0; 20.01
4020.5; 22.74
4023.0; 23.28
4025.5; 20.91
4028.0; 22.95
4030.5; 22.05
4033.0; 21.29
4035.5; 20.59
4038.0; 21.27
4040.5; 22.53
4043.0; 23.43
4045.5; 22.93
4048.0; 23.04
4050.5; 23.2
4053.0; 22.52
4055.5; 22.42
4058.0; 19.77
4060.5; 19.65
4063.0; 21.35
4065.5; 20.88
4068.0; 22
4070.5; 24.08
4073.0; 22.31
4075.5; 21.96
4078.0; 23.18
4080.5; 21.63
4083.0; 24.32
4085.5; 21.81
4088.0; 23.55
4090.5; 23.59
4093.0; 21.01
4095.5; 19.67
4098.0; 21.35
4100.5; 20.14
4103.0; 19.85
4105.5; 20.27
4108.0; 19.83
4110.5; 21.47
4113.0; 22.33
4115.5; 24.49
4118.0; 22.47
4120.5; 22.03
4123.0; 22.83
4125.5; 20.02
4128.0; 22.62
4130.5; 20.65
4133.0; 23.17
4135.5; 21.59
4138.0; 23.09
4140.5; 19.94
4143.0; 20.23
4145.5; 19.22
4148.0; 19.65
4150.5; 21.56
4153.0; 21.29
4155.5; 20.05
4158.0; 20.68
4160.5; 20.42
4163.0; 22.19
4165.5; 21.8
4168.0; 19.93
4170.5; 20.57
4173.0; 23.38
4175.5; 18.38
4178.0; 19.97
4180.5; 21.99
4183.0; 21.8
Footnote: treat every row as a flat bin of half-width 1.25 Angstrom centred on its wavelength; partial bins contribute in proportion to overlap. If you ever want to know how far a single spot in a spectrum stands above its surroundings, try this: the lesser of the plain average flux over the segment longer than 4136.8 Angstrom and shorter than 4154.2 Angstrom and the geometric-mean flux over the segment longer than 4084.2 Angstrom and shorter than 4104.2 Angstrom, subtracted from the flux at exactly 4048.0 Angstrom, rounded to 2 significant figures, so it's 2.3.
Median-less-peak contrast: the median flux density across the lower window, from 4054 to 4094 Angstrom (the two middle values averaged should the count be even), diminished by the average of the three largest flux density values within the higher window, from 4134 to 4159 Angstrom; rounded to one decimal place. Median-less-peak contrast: -0.1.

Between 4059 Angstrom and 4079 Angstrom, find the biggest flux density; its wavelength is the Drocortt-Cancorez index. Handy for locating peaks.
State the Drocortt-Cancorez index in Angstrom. 4070.5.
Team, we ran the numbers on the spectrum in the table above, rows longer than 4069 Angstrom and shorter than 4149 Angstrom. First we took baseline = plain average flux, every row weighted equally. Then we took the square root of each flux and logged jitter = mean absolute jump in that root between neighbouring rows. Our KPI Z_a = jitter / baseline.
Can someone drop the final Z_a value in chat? 0.0072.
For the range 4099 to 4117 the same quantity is 0.0049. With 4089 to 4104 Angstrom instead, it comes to 0.0074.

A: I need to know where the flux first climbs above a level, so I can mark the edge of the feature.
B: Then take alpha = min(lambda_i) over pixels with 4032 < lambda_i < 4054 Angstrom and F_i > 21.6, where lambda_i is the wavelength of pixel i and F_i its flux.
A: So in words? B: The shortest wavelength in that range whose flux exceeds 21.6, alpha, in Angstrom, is 4040.5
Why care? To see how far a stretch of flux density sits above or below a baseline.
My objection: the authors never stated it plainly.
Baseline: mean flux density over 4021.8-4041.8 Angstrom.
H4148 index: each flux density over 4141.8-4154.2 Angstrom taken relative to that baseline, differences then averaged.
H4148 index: -1.5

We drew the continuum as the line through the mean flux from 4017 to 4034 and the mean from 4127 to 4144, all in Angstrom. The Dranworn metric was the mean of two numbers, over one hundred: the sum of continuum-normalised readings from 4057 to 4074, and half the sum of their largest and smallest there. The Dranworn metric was 0.039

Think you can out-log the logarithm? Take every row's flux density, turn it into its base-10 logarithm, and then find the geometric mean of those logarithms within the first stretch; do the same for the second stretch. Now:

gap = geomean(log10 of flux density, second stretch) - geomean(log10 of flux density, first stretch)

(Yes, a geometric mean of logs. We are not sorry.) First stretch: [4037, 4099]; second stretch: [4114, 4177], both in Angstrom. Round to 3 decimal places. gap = -0.017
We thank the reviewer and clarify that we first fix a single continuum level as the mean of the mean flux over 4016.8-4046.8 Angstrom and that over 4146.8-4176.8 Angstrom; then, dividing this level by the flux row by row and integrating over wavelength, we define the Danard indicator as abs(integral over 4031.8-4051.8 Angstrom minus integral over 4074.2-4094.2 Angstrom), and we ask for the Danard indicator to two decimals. 0.29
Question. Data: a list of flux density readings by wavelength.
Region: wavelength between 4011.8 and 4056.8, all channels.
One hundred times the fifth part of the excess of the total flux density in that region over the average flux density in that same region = 7507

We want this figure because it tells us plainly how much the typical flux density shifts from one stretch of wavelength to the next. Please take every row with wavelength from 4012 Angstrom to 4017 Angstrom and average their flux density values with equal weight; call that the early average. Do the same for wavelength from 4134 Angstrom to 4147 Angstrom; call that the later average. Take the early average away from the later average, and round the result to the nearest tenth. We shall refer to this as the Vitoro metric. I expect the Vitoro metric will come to -0.3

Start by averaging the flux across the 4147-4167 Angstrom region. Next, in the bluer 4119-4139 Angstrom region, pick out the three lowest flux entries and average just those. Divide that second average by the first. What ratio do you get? 0.990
